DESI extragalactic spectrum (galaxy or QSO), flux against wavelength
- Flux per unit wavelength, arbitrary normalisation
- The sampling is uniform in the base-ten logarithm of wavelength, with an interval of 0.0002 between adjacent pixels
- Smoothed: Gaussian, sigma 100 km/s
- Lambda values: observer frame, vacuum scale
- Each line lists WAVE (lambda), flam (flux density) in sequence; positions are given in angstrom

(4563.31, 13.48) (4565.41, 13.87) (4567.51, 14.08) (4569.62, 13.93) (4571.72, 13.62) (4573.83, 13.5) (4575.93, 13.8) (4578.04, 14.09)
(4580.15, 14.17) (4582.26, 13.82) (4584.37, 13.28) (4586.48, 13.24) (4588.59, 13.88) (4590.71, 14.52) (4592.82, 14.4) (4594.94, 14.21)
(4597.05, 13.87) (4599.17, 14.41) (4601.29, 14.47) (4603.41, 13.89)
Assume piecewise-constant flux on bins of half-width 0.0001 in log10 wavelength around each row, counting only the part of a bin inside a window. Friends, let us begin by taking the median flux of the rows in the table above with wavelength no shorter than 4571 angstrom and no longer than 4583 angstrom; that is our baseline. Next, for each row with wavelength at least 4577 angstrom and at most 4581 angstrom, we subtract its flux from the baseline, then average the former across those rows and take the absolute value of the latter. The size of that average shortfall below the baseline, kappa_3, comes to 0.32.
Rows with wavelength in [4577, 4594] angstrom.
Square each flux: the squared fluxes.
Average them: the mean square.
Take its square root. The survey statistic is 13.9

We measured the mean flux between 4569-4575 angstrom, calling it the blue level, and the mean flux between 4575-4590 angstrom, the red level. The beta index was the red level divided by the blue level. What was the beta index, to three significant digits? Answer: 1.01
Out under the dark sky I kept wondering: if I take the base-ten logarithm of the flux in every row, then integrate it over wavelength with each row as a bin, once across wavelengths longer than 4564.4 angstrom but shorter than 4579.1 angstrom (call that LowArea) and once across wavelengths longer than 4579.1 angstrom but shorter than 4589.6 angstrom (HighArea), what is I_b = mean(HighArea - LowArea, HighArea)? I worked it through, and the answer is 4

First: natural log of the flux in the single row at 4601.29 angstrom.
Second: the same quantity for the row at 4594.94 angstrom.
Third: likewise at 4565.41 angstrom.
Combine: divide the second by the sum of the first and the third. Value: 0.501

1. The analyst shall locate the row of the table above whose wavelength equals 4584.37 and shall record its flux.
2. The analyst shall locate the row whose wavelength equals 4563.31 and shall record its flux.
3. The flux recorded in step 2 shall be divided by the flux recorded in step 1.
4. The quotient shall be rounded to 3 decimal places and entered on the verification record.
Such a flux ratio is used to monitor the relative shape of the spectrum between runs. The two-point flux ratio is 1.015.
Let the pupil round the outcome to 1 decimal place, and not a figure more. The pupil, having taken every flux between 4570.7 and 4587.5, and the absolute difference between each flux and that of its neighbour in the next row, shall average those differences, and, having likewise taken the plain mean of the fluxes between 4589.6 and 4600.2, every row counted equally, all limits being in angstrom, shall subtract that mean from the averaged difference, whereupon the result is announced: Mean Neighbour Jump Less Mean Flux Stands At -14.0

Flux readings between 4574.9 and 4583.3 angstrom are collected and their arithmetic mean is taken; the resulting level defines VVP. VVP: 14.0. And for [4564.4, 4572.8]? 13.9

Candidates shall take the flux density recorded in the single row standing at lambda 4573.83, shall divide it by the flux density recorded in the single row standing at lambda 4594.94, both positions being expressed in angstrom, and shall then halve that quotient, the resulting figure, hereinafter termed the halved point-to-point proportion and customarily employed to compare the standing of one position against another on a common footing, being 0.475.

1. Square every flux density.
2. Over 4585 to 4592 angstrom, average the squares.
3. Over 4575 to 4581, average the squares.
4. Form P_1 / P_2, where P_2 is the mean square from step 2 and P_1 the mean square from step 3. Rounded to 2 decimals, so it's 1.02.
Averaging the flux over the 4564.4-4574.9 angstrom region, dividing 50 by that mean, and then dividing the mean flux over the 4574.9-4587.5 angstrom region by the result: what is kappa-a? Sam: 3.79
